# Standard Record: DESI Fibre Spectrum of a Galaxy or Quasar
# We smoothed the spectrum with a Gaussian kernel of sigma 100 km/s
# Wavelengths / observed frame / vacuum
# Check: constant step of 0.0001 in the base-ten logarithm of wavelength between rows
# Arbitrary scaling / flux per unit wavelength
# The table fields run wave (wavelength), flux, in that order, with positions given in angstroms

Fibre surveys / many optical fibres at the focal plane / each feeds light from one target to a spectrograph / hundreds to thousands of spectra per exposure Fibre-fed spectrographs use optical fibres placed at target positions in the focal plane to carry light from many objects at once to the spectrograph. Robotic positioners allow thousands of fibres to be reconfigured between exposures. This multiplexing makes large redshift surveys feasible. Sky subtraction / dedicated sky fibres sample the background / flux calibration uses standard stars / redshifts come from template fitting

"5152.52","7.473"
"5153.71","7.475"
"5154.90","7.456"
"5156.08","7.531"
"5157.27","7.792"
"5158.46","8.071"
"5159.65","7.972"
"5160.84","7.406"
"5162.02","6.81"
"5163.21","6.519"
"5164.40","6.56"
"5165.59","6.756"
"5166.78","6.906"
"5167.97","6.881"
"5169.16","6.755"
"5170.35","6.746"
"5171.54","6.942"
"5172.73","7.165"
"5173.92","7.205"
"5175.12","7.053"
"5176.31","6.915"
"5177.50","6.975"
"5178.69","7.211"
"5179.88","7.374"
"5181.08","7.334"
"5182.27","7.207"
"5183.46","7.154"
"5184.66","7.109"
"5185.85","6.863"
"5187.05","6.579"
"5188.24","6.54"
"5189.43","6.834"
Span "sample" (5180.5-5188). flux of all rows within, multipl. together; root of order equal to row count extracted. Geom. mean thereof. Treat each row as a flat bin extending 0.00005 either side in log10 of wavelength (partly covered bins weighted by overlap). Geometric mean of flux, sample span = 7.0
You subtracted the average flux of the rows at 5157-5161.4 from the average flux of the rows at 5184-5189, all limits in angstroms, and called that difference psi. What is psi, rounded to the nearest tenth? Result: -1.0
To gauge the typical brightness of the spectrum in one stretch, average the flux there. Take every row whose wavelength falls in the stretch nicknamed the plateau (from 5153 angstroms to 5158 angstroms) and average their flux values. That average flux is 7.6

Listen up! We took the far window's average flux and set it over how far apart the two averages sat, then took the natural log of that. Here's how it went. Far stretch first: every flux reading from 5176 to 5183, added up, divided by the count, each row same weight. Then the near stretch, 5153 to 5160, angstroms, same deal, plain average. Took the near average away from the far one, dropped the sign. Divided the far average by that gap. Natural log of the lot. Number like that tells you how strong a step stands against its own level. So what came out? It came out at 2.6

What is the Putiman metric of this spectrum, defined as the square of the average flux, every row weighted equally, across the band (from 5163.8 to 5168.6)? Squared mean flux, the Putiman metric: 45.9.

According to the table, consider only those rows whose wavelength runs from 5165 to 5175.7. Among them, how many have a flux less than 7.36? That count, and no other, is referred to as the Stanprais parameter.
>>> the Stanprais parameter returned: 9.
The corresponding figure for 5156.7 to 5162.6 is 1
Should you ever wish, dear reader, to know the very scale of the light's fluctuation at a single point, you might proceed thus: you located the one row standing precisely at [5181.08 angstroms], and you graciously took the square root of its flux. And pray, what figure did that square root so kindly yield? 2.71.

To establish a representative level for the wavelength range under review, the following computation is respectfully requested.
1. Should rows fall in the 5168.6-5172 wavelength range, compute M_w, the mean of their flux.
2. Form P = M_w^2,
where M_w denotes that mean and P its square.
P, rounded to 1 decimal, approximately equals 46.4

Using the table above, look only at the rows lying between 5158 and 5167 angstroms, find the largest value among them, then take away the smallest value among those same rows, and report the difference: 1.6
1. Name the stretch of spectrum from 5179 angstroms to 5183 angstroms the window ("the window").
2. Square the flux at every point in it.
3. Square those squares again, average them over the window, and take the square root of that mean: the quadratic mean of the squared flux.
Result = 53.4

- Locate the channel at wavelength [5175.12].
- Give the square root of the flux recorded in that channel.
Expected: 2.66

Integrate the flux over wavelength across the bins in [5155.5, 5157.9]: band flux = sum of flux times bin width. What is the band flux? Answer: 18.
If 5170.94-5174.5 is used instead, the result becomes 25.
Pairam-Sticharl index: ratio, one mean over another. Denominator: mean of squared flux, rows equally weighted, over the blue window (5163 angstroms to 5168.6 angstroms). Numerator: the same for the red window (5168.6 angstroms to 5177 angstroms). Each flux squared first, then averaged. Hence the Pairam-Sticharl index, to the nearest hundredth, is 1.07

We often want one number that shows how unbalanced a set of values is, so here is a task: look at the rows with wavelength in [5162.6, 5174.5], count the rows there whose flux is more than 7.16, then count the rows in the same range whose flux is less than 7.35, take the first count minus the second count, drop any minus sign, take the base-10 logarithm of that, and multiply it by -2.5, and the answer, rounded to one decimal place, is -2.3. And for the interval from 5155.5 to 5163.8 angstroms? -1.2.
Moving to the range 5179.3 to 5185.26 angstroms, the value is 0.0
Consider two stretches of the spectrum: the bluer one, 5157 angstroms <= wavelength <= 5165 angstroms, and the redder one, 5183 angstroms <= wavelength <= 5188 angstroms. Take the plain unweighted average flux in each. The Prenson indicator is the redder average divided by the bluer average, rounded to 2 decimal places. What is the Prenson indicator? 0.95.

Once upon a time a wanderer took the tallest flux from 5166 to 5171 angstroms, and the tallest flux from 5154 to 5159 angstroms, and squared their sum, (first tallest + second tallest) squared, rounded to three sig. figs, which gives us 224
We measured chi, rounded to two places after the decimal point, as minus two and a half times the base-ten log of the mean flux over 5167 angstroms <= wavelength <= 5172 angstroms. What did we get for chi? -2.09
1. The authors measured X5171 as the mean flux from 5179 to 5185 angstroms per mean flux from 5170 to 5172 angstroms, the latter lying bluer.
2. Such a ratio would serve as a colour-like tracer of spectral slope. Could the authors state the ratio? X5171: 1.06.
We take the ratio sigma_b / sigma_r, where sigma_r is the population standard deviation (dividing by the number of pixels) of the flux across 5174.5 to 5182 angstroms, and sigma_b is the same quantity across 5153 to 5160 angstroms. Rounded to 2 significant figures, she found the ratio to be 1.4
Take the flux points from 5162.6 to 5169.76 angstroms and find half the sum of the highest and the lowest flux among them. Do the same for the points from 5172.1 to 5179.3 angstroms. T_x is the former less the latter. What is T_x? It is -0.35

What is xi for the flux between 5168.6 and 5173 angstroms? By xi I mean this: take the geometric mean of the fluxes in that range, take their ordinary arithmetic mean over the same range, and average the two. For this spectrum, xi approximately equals 6.9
